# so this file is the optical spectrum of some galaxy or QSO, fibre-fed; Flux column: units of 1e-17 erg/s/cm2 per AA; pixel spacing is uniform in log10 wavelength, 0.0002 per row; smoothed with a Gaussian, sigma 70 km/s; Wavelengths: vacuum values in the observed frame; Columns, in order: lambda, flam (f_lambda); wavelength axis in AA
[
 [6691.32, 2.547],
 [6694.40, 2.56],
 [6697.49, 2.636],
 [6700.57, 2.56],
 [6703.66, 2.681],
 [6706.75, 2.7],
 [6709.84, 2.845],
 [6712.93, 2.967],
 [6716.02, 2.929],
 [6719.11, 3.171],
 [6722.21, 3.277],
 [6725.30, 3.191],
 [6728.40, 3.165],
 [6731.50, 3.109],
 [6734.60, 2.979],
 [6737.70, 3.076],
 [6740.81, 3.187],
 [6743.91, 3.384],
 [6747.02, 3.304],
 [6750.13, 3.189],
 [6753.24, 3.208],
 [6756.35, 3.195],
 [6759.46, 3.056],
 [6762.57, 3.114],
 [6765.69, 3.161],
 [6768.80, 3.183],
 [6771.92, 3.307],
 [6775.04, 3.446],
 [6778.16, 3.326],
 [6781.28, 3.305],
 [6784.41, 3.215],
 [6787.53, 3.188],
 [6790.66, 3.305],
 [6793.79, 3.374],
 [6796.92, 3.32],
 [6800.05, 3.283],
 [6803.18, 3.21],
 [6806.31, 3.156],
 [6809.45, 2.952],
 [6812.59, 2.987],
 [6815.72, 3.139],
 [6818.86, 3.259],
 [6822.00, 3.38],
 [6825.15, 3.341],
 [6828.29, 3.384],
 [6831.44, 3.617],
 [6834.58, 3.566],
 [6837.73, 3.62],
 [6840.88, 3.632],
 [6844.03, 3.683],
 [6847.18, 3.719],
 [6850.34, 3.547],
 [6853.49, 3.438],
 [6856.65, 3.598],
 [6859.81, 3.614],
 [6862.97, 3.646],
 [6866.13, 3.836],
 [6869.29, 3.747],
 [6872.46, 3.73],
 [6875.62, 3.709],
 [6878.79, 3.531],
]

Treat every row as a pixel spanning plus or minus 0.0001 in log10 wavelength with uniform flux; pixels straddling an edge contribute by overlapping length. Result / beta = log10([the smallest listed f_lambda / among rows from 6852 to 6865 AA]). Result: 0.54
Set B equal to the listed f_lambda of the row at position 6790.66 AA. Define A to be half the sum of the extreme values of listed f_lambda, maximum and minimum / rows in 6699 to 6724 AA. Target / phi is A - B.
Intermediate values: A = 2.92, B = 3.305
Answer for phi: -0.4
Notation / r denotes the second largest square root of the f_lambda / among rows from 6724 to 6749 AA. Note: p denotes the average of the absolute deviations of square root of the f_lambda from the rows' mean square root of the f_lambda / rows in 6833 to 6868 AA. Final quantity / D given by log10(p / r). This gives -2.00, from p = 0.0181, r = 1.82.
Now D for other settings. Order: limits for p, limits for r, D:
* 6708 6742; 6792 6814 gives -1.76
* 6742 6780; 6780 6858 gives -1.86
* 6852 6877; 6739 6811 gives -1.89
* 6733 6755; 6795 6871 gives -1.87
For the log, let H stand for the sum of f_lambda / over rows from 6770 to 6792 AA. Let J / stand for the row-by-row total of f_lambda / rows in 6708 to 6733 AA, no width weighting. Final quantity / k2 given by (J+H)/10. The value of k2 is 4.8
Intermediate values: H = 23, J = 25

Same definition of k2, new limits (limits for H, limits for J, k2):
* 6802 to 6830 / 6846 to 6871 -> 5.8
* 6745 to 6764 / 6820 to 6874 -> 8.0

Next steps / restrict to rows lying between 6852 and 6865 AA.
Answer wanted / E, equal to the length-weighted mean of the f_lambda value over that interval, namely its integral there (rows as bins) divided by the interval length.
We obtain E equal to 3.58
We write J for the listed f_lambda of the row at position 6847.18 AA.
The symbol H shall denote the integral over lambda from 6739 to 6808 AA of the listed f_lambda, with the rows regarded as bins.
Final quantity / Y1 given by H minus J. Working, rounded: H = 223.9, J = 3.719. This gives 220.2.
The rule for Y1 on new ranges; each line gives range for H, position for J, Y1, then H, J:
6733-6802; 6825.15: 219.7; 223.0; 3.341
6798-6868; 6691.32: 238.1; 240.7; 2.547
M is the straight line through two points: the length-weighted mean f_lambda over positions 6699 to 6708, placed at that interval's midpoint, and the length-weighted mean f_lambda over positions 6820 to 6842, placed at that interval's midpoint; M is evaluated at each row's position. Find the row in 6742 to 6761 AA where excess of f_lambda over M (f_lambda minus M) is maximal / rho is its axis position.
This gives 6743.91 AA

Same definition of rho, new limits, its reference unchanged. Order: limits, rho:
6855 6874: 6866.13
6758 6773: 6771.92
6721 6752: 6722.21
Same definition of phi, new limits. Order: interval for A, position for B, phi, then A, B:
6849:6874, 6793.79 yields 0.3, 3.64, 3.374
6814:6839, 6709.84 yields 0.5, 3.38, 2.845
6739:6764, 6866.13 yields -0.6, 3.22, 3.836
